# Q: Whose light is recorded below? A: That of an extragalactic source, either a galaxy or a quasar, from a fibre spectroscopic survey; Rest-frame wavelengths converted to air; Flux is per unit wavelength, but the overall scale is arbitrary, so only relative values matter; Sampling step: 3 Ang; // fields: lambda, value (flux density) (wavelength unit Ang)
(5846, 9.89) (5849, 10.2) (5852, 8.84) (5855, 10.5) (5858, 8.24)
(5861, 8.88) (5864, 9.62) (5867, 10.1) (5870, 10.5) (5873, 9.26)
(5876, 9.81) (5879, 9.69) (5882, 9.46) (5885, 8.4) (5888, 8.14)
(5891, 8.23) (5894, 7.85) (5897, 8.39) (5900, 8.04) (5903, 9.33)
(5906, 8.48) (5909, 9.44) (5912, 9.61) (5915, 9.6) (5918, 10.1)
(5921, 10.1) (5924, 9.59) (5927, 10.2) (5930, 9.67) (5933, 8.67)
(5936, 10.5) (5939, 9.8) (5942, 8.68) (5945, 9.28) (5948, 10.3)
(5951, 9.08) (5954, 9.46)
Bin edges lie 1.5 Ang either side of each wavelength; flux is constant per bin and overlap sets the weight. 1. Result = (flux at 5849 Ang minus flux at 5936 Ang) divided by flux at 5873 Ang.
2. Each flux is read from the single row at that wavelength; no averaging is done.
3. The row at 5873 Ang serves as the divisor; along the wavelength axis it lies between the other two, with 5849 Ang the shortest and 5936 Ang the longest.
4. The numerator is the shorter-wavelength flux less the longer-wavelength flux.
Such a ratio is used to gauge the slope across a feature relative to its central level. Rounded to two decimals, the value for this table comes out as -0.03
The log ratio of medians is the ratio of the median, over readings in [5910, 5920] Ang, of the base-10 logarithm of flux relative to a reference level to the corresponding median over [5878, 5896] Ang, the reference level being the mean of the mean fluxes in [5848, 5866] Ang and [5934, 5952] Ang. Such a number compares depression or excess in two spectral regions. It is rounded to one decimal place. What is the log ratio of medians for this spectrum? -0.1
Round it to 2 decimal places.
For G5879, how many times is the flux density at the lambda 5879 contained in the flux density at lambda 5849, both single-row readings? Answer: 1.05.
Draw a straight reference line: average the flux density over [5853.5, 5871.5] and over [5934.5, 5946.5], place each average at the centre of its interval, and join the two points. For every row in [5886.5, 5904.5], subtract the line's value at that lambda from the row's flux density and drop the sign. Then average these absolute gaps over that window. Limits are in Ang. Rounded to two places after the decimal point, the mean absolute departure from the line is 1.28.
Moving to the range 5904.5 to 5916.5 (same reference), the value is 0.33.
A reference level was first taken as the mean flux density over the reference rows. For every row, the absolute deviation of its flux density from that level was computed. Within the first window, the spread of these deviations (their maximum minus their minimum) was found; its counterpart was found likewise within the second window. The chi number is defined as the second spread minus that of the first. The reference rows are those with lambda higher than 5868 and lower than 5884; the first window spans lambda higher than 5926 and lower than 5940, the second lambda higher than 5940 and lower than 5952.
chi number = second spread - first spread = -0.4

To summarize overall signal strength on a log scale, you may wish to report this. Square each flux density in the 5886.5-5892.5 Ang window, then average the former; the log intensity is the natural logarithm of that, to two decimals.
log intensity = 4.20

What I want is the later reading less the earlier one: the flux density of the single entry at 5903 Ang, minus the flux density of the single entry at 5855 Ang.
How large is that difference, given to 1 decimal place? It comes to -1.2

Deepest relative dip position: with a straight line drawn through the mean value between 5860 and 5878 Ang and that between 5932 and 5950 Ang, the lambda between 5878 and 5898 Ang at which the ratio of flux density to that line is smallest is 5894 Ang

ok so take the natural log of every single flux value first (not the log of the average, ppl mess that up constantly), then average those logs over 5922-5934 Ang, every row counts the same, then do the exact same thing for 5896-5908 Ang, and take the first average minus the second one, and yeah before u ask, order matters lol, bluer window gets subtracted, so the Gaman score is 0.11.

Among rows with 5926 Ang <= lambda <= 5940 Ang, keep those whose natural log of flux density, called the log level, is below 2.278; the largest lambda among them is 5933 Ang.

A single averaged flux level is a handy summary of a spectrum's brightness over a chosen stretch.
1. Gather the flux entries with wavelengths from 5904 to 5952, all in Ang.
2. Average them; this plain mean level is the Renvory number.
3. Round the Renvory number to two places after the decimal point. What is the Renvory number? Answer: 9.57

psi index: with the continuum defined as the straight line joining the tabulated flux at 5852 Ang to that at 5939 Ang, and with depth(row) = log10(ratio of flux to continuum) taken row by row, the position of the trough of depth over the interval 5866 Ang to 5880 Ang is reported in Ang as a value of 5873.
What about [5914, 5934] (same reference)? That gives 5933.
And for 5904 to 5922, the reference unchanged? 5906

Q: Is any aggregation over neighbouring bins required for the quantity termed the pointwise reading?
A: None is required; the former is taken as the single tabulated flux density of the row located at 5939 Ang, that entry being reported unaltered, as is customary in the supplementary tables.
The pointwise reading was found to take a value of 9.8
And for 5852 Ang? 8.84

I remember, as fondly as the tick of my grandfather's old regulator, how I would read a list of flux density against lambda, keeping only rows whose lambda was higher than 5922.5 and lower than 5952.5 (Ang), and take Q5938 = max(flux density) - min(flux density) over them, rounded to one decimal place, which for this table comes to 1.8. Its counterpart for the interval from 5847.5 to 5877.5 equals 2.3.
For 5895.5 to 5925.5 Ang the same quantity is 2.1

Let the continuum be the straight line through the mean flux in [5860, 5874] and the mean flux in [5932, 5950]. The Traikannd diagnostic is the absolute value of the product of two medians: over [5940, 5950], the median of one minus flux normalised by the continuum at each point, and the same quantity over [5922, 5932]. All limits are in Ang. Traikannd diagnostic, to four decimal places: 0.0003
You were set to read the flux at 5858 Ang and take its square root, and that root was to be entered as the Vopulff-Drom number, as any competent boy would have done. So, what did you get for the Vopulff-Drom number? 2.87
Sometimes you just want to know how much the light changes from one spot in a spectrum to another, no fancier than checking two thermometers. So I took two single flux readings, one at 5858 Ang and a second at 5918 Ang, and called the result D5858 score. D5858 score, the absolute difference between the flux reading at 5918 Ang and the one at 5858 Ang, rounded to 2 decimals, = 1.86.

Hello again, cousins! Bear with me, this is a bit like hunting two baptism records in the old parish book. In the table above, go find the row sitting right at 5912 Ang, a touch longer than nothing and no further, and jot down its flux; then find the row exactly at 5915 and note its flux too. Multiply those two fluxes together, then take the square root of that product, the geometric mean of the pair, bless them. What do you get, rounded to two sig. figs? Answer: 9.6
